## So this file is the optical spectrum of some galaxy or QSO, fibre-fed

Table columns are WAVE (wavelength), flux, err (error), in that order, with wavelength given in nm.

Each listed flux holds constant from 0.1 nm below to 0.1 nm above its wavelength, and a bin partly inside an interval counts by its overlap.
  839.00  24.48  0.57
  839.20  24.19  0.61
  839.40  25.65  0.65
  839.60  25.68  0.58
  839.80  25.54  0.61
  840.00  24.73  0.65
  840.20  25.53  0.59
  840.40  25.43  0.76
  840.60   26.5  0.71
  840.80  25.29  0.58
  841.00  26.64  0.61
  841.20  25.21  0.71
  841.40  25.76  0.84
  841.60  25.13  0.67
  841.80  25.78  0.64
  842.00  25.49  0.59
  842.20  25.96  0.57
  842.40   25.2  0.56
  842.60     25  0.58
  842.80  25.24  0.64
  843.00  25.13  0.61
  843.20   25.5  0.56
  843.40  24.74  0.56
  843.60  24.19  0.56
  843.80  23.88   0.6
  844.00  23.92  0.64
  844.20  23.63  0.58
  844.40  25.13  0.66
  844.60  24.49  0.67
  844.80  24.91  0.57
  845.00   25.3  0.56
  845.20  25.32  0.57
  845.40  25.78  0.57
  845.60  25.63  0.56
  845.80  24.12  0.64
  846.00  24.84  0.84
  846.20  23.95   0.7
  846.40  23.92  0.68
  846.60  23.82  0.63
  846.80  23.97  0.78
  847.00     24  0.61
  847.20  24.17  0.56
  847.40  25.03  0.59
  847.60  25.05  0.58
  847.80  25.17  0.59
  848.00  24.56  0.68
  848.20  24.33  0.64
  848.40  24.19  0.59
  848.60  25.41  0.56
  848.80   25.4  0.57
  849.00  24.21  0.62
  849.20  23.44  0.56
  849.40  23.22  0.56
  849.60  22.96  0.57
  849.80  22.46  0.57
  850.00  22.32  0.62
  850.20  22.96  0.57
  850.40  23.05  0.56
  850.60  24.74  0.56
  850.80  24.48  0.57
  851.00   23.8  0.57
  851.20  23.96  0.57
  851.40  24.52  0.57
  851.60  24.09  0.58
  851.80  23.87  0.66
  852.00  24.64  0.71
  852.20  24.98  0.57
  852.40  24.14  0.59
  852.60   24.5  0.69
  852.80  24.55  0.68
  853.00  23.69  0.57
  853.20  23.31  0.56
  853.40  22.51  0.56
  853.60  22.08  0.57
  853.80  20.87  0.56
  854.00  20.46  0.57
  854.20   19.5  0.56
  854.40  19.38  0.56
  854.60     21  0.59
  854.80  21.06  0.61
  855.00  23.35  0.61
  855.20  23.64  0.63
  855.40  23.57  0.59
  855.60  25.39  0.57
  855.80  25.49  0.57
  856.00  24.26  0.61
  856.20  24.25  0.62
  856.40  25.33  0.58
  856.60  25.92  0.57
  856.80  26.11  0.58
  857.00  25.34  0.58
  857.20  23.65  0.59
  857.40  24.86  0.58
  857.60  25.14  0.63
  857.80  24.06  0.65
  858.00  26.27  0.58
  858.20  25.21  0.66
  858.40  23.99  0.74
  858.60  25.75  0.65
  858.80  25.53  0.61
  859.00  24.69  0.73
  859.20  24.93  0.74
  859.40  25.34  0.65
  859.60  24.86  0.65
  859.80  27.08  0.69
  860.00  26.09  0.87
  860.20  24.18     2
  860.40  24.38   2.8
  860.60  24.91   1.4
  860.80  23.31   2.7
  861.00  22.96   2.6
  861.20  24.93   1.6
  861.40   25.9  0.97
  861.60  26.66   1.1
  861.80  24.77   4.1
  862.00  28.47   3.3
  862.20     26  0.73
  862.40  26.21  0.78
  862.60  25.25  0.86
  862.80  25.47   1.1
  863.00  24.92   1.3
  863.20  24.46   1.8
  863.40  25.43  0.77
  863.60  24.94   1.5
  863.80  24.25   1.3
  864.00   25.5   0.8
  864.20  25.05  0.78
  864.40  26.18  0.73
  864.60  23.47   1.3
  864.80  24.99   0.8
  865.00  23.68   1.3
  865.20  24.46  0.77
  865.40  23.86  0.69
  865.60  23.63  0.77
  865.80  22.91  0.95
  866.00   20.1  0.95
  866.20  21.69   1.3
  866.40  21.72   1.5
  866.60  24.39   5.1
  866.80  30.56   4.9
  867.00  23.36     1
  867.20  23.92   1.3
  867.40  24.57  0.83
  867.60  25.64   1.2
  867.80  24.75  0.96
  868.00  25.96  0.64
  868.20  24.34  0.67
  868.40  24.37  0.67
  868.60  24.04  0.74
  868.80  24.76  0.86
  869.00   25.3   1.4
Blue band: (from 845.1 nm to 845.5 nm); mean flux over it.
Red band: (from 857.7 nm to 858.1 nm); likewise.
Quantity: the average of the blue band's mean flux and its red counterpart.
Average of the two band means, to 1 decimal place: 25.4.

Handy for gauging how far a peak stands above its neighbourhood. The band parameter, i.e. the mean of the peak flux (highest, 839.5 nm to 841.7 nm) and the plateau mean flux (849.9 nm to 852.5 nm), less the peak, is -1.3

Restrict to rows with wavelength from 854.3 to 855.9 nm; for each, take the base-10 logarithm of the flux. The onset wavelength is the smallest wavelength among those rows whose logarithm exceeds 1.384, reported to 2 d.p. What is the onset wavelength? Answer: 855.60 nm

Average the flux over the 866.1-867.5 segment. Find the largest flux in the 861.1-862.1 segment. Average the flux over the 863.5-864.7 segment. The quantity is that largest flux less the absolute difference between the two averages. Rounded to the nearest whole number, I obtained 28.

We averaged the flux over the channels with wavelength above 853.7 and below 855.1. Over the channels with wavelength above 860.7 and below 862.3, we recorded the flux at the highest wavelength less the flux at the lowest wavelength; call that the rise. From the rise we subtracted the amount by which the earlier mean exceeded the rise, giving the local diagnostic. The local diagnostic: -15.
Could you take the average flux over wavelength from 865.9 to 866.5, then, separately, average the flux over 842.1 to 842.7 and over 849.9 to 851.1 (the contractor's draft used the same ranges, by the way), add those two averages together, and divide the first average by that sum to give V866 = 0.433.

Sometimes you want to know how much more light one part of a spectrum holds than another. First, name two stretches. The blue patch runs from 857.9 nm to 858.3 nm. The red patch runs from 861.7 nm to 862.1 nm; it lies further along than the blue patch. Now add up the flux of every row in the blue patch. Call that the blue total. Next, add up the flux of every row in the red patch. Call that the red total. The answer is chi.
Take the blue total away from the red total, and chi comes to 1.8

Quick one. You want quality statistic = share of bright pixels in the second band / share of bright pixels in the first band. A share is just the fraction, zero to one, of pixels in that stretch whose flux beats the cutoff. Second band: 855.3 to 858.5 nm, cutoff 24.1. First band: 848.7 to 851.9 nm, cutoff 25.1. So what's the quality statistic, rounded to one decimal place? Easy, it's 12.0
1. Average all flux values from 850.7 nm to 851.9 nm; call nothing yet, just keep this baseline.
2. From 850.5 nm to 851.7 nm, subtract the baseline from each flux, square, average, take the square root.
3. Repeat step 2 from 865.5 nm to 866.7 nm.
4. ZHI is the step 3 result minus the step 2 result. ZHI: 1.9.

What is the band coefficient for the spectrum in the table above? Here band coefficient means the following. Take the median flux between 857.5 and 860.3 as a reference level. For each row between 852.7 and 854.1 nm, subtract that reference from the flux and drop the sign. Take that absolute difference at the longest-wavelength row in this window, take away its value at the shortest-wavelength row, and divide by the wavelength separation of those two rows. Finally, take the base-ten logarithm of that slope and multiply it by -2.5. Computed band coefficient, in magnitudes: -1.3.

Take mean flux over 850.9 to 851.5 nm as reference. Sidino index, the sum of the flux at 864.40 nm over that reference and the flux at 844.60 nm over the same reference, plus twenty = 22.1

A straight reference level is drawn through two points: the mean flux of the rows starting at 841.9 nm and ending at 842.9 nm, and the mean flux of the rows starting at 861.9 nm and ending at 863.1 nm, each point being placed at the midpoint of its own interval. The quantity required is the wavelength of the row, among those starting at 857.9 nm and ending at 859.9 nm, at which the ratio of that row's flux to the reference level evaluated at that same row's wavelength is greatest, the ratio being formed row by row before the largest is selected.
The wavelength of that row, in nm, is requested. 859.80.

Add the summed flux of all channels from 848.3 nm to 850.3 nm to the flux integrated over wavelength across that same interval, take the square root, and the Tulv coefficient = 16.85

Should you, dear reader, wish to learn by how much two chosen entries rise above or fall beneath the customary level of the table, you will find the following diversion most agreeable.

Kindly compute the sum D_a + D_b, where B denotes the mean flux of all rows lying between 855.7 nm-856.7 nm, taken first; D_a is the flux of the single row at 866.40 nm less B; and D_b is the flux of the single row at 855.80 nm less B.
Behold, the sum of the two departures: -2.9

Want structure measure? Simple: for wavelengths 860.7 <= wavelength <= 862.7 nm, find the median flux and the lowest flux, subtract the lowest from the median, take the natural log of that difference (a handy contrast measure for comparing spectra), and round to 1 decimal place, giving 1.0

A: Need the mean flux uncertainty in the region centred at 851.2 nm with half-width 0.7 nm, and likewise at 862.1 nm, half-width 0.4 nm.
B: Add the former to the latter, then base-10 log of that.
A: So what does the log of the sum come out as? 0.45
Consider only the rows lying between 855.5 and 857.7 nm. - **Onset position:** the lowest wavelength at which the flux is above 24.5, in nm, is 855.60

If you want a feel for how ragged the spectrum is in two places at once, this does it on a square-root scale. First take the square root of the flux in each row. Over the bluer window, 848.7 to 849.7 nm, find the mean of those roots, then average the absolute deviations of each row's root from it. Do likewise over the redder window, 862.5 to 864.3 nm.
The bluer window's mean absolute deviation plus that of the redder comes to 0.11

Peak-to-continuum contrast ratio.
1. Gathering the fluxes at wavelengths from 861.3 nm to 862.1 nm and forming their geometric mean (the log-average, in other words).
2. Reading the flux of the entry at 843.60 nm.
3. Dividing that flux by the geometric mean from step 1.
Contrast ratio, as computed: 0.92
